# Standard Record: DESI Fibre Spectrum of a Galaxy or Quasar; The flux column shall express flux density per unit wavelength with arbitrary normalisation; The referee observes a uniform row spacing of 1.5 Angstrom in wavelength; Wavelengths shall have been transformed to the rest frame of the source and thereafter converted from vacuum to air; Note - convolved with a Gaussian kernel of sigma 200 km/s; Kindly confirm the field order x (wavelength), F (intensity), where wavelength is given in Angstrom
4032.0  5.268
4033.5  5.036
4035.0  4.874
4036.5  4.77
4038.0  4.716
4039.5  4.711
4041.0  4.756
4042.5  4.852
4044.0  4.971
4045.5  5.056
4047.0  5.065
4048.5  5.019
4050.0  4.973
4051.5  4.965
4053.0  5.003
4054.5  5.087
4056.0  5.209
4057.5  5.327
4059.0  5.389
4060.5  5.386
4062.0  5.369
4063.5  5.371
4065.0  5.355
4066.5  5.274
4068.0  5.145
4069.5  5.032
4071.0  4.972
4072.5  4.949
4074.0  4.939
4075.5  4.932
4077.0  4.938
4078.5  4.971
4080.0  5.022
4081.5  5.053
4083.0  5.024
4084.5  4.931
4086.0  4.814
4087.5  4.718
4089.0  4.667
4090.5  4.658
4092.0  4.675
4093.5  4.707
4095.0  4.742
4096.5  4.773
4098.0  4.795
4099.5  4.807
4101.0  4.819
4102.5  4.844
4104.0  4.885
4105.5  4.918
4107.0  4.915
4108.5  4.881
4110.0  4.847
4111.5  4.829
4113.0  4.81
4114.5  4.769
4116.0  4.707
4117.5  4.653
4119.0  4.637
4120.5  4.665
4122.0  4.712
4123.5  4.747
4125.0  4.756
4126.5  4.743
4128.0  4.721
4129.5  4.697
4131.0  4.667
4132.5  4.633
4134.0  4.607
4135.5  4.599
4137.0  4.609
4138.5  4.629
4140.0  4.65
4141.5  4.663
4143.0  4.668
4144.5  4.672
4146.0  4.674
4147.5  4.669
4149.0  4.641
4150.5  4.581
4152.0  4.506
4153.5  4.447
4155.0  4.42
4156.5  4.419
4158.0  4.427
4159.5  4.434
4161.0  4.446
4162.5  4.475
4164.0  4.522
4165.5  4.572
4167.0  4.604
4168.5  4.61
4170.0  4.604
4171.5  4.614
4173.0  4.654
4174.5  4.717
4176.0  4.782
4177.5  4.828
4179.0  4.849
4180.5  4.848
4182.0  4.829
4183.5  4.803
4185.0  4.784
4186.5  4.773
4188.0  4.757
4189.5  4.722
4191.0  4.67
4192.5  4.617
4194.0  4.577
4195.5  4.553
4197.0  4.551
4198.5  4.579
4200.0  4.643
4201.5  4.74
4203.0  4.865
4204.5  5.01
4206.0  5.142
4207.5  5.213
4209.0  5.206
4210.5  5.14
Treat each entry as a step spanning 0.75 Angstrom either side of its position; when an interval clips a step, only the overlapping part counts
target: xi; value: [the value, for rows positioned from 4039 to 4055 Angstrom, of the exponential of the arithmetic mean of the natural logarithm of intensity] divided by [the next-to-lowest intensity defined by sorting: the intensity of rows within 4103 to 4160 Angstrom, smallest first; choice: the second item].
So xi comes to 1.12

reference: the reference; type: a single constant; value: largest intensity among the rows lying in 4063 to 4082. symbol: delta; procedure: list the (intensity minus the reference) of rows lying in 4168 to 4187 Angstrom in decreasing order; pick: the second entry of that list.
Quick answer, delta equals -0.5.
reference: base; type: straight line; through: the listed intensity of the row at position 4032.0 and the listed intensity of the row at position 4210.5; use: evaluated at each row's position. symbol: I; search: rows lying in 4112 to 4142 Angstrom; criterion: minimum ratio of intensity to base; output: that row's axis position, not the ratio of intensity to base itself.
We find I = 4135.5 Angstrom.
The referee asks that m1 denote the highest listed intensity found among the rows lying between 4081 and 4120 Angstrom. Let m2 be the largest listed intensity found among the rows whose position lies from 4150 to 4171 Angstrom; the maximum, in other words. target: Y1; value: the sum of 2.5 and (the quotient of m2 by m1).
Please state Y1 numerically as 3.41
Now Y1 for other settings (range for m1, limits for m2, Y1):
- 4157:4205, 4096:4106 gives 3.48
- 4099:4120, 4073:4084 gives 3.53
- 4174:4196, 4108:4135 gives 3.51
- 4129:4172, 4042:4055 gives 3.58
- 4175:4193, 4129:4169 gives 3.47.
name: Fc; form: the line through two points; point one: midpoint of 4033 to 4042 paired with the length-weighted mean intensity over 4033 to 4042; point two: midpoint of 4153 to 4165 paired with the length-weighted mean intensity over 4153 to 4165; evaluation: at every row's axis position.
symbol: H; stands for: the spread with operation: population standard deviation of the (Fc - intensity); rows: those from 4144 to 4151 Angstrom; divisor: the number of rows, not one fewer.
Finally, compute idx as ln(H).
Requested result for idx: -3.50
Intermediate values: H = 0.030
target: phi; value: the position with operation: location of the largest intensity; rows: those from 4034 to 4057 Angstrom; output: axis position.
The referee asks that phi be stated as 4056.0 Angstrom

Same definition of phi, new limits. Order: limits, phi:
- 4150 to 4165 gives 4150.5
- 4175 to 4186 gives 4179.0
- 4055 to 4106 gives 4059.0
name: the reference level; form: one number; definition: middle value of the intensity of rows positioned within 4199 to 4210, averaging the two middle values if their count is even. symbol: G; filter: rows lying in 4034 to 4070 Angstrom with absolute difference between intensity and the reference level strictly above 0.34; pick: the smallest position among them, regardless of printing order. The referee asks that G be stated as 4059.0 Angstrom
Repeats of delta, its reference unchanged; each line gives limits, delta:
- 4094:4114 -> -0.5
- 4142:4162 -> -0.7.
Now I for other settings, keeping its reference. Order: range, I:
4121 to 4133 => 4132.5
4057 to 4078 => 4075.5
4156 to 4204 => 4156.5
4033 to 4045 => 4039.5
